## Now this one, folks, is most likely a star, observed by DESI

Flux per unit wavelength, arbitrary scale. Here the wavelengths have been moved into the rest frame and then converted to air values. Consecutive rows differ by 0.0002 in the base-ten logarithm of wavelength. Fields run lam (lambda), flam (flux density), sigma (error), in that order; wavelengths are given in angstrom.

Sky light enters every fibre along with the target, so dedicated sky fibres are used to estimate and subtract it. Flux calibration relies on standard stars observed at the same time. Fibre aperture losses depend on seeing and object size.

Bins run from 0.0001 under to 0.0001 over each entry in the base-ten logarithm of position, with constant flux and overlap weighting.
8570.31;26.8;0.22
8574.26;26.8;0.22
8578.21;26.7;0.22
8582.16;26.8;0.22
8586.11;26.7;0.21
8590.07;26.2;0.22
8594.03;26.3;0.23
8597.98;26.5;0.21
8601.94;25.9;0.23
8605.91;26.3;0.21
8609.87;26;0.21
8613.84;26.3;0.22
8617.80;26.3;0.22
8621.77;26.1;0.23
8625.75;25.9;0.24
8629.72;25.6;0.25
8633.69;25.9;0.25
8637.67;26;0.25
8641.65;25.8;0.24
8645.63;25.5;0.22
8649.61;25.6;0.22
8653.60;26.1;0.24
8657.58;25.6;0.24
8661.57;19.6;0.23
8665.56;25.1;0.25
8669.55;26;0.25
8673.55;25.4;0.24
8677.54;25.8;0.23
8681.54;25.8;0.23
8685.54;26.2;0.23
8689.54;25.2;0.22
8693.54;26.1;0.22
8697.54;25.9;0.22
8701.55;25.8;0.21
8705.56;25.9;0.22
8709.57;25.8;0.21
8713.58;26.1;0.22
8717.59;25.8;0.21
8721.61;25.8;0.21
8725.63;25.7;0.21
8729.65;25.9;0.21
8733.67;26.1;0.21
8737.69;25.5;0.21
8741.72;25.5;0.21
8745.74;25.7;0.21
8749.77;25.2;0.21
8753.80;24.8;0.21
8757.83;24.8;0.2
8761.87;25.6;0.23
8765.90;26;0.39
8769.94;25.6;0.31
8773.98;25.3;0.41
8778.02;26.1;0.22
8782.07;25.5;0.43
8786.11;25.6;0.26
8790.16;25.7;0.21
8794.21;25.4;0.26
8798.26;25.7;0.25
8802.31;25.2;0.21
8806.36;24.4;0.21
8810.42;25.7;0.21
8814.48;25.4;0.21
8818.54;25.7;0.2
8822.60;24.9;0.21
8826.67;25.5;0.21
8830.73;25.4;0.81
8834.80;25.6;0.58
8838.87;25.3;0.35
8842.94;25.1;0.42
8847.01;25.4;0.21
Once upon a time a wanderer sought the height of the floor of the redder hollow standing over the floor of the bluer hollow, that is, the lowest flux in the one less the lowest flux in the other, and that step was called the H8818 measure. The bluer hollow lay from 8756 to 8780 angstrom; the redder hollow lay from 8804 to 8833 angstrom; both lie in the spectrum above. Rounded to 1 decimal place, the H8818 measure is -0.4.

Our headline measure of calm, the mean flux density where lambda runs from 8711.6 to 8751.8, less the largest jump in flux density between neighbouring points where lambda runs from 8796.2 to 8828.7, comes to 24.4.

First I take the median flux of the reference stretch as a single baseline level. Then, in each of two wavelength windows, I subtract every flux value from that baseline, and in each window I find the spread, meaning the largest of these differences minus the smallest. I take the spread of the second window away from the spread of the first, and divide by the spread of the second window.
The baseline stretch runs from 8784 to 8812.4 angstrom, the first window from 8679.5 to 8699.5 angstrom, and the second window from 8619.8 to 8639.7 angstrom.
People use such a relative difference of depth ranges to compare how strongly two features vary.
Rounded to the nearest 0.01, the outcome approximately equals 1.00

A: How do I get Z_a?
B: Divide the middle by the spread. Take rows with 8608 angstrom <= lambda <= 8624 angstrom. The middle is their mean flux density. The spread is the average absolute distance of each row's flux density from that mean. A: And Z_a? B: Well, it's 209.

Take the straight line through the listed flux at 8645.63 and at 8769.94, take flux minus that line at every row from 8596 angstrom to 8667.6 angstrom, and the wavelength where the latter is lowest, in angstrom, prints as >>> 8661.57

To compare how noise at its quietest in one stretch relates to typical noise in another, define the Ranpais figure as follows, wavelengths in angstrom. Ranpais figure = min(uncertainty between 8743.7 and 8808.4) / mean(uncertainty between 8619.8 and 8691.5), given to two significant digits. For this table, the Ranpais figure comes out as 0.85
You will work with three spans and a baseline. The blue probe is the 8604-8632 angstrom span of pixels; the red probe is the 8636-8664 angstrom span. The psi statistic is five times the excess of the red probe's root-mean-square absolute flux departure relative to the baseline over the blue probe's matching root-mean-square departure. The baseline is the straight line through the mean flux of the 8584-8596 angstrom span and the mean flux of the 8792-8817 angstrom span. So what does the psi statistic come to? 10.9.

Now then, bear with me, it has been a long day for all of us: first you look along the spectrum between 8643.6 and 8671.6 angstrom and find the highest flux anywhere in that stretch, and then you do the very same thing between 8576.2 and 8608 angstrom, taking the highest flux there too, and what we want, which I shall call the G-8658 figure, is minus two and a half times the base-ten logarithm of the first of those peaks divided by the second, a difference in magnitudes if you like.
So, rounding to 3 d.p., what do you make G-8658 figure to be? 0.029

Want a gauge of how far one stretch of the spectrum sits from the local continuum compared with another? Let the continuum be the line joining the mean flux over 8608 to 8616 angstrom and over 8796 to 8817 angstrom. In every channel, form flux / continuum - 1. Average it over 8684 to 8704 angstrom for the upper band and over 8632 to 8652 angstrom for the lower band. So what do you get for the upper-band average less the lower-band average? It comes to 0.012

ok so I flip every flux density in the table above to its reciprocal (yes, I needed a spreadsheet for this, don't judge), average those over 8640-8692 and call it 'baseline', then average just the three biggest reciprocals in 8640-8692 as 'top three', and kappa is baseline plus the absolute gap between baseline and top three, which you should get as 0.0435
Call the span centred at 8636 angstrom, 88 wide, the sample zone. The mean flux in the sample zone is 25.62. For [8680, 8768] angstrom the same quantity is 25.69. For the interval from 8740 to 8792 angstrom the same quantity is 25.49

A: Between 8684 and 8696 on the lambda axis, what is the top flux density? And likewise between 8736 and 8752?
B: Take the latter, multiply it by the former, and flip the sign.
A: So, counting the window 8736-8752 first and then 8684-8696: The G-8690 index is -673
